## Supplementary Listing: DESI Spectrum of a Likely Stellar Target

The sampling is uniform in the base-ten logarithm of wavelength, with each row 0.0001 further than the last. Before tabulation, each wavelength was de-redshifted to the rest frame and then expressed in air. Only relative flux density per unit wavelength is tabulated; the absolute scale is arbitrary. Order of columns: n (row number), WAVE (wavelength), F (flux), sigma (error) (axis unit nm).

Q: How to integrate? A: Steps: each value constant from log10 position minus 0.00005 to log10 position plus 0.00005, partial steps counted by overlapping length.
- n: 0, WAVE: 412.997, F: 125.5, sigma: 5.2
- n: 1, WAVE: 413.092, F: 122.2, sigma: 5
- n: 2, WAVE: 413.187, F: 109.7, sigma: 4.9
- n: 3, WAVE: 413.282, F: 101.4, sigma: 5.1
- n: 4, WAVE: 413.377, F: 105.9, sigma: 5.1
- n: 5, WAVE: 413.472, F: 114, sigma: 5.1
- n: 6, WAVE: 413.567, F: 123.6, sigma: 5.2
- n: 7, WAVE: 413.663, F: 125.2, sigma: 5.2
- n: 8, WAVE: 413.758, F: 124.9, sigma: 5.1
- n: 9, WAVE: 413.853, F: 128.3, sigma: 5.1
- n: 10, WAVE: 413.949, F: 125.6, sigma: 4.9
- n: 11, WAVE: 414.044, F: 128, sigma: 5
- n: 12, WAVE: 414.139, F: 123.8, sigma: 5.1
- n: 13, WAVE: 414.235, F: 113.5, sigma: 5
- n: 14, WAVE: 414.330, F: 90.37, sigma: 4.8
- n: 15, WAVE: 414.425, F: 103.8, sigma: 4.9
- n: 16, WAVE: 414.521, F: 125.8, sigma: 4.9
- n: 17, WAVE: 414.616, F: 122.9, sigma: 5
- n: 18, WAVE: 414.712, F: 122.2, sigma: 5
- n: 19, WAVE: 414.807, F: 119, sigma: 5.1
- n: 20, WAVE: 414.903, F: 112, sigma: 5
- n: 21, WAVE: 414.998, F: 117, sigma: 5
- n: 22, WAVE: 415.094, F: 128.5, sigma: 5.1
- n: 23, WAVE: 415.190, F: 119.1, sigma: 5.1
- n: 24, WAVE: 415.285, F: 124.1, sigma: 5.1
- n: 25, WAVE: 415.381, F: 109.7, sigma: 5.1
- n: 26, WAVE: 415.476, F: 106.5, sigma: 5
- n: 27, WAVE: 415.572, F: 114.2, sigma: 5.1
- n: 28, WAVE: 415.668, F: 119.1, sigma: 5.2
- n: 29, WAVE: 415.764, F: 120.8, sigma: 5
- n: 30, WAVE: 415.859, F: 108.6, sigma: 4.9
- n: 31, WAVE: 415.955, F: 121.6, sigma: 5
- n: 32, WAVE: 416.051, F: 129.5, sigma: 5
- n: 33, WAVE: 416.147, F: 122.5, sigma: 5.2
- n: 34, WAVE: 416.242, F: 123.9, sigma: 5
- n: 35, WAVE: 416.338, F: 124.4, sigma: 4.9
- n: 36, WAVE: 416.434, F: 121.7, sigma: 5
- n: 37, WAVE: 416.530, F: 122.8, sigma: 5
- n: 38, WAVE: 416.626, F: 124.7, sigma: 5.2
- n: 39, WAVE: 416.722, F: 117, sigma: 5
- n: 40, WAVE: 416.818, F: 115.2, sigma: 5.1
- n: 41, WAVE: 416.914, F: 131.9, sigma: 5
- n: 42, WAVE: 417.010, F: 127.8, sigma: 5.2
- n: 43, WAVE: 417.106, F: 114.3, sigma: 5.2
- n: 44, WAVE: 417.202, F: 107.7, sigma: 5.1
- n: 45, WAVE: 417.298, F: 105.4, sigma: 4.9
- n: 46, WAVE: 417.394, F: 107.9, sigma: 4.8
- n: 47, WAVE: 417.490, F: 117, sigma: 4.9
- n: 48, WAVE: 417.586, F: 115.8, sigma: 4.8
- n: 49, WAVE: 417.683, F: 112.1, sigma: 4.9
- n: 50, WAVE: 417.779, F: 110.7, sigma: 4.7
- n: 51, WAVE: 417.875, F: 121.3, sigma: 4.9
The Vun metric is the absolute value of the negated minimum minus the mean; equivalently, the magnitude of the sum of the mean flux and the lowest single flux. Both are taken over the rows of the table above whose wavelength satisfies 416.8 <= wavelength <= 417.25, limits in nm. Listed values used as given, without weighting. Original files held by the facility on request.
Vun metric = 227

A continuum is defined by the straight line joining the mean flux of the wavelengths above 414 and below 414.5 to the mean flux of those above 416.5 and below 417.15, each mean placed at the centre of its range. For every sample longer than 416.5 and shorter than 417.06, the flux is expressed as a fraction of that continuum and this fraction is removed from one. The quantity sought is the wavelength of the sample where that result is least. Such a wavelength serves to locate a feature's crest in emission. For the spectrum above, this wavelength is 416.914 nm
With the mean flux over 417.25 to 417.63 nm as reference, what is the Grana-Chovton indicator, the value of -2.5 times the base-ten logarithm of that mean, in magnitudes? -5.12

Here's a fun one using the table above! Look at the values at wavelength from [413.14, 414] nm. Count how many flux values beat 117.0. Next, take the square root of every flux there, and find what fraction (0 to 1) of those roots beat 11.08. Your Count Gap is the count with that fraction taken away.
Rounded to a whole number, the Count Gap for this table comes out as 4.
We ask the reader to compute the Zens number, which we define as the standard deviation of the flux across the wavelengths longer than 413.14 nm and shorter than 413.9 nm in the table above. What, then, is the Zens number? 10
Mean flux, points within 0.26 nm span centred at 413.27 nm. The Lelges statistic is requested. 106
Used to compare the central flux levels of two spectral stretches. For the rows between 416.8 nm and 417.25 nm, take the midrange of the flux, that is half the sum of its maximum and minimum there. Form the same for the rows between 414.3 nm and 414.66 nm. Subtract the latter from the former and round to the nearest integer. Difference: 12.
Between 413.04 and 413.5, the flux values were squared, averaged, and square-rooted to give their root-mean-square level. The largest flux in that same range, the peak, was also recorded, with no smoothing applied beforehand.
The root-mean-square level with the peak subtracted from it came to -11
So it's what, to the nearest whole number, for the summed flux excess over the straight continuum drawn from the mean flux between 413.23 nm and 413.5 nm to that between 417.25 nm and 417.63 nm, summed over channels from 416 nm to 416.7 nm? 97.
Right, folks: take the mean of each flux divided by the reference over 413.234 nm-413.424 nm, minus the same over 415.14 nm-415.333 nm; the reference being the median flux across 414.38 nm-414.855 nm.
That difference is -0.15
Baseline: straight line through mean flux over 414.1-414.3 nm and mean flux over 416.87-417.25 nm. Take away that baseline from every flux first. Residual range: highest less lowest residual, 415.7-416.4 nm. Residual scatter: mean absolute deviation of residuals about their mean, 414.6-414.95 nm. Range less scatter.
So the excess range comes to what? 17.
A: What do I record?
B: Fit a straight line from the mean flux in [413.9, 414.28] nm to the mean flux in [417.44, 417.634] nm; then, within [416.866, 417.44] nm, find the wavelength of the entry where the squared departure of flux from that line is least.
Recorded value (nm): 417.106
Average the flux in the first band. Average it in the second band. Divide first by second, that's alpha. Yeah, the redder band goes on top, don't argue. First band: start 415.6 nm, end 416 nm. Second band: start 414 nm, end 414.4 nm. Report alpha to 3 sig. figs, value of 1.03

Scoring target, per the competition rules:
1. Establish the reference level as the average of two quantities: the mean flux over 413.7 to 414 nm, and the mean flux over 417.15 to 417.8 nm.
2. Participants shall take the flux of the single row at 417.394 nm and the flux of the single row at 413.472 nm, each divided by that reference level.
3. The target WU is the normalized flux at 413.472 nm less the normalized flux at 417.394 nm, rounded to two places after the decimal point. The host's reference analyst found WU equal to 0.05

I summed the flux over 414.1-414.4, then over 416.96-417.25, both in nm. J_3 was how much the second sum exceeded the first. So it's 22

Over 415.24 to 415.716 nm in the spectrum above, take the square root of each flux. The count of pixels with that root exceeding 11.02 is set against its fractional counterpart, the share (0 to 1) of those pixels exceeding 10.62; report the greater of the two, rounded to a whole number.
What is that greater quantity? 1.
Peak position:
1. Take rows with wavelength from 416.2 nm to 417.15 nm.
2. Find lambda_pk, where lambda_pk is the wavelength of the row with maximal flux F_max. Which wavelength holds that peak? 416.914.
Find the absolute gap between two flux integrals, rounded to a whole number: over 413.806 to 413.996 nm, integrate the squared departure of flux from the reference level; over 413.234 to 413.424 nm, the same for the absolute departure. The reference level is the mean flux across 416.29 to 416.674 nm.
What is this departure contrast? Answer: 1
